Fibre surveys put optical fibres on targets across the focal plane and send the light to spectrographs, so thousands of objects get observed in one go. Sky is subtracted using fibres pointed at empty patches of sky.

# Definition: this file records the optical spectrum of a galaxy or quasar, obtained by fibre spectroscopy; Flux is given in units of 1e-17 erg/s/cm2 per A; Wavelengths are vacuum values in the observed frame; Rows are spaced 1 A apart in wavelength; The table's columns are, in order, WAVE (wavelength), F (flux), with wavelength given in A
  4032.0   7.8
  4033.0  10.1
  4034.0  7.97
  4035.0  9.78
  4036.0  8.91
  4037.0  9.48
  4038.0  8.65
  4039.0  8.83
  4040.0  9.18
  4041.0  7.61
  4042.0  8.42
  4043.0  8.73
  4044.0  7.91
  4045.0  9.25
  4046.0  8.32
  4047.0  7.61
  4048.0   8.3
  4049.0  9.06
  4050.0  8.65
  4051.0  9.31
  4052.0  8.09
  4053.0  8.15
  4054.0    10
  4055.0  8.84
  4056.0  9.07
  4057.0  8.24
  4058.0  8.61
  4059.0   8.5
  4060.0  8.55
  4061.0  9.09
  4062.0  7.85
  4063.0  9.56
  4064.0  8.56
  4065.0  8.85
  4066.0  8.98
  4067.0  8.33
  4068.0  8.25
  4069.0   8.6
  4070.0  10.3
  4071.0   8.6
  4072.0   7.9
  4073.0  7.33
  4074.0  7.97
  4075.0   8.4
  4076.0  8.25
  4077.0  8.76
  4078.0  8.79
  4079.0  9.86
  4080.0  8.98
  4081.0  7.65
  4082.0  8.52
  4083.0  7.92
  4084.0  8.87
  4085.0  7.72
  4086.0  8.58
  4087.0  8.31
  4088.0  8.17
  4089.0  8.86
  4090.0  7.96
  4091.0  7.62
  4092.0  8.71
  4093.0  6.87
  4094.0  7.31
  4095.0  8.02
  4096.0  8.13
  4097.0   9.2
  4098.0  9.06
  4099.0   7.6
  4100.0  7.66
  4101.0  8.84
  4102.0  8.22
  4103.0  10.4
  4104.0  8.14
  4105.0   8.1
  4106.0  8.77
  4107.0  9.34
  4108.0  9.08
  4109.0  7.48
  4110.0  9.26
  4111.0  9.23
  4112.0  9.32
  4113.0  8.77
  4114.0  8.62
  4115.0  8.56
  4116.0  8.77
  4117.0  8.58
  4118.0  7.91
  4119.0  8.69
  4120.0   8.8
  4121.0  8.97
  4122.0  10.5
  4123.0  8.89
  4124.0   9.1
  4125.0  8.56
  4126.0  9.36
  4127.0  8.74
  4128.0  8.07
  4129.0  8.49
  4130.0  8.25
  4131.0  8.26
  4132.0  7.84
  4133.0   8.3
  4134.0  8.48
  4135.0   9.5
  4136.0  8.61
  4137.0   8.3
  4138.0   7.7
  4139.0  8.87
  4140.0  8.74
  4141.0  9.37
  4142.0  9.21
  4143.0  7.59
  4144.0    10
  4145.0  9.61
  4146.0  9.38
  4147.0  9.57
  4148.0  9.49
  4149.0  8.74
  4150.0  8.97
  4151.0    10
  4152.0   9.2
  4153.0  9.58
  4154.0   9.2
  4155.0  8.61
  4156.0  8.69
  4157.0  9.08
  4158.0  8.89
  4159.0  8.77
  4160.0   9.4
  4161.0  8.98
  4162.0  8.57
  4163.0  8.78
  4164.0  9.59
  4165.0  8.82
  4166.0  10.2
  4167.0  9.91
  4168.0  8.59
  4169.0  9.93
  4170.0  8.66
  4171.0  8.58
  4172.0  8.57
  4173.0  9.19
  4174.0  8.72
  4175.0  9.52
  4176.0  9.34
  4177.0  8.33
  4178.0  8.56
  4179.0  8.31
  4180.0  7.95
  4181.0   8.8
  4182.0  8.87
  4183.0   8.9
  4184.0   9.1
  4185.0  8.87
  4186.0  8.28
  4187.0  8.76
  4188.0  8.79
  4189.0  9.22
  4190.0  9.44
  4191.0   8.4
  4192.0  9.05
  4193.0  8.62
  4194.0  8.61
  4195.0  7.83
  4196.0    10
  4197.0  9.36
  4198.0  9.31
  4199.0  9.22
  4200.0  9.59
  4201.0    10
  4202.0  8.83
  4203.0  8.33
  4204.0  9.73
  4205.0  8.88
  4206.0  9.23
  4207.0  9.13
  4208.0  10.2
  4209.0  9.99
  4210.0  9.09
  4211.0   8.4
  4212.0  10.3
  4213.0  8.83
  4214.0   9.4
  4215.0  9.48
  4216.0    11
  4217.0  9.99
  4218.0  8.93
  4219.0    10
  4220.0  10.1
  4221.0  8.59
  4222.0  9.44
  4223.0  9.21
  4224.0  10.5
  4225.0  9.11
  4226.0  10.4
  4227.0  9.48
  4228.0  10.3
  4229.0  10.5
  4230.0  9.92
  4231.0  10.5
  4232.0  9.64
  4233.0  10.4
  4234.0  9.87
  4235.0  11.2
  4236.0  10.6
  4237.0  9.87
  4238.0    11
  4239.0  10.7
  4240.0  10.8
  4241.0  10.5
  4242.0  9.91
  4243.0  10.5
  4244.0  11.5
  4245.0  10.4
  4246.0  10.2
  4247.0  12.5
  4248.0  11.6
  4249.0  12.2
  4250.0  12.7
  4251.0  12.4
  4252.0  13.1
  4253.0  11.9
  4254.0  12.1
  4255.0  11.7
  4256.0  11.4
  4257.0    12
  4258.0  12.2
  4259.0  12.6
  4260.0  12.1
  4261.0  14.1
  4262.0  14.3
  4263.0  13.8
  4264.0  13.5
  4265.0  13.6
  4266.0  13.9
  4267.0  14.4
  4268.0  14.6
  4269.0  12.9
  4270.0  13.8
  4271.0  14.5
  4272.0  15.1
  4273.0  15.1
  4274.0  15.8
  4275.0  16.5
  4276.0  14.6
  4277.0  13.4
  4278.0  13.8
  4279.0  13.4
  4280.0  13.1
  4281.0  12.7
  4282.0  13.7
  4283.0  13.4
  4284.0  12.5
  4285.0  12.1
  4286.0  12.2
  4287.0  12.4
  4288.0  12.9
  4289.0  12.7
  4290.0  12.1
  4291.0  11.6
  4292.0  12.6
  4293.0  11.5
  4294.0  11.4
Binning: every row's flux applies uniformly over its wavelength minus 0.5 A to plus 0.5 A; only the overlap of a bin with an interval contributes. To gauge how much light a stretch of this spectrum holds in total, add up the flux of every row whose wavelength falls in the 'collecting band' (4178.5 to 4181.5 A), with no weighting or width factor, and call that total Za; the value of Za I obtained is 25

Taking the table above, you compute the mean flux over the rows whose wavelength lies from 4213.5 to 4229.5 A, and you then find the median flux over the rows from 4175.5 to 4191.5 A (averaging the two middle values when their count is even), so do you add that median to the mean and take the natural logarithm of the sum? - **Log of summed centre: 2.92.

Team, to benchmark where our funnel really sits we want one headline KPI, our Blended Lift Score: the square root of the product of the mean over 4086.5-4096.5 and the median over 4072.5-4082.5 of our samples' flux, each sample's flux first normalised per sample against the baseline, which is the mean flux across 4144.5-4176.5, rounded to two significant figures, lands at 0.90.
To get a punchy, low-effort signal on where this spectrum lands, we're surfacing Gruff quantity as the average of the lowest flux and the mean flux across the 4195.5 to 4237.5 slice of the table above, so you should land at 9.0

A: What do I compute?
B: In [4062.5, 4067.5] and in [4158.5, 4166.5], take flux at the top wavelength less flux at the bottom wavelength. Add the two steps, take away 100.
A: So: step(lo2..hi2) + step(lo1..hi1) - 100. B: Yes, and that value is -100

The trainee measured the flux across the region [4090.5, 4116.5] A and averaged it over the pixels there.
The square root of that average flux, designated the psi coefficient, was 2.9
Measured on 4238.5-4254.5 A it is 3.4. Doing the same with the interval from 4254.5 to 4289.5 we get 3.7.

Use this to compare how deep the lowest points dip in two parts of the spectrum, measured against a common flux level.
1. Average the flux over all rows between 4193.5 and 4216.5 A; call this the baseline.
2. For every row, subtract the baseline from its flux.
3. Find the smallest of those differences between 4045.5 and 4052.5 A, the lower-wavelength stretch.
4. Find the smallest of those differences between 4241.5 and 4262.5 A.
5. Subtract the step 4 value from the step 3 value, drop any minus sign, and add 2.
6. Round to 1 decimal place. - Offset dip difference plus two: 4.3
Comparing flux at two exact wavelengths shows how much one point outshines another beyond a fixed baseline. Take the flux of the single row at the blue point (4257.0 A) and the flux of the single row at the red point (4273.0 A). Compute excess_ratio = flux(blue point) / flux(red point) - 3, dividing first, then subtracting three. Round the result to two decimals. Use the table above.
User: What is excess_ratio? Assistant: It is -2.21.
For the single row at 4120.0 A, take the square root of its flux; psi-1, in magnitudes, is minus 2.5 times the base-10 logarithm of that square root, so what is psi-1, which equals -1.18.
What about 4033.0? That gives -1.26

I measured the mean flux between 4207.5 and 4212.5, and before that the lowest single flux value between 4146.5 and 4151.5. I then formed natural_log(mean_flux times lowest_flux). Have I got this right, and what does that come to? 4.43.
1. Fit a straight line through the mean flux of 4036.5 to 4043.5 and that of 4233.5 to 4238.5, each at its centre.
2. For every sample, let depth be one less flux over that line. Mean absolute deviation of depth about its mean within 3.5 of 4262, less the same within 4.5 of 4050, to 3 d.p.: -0.008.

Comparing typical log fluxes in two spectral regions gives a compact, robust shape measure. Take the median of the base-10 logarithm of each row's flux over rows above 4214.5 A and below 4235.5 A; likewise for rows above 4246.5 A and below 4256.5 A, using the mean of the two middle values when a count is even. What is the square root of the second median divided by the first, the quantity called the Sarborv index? 1.04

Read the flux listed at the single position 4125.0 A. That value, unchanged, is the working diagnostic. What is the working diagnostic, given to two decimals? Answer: 8.56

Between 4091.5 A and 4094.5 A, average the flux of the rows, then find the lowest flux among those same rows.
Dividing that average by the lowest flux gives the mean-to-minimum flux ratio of 1.11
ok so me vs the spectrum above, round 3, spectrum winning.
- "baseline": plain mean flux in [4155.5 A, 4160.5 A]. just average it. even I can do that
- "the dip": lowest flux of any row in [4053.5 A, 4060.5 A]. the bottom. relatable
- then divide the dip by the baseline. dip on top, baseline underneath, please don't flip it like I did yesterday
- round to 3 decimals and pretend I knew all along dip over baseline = 0.919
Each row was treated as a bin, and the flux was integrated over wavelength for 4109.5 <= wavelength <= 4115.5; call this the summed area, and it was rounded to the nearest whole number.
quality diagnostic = 54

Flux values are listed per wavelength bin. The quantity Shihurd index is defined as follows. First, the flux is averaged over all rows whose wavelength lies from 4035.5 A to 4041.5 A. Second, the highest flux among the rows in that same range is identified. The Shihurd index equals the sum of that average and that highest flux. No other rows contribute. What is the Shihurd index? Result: 18.3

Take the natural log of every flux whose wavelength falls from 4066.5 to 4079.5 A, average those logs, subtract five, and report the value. -2.86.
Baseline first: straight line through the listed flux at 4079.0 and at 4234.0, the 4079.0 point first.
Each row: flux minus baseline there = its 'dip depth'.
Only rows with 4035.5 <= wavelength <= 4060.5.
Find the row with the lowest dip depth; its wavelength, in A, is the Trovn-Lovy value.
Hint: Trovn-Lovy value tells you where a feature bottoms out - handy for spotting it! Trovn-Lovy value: 4047.0 A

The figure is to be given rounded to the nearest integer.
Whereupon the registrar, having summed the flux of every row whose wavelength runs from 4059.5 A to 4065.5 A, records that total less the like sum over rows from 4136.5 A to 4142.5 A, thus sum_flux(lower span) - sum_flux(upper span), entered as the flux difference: 0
